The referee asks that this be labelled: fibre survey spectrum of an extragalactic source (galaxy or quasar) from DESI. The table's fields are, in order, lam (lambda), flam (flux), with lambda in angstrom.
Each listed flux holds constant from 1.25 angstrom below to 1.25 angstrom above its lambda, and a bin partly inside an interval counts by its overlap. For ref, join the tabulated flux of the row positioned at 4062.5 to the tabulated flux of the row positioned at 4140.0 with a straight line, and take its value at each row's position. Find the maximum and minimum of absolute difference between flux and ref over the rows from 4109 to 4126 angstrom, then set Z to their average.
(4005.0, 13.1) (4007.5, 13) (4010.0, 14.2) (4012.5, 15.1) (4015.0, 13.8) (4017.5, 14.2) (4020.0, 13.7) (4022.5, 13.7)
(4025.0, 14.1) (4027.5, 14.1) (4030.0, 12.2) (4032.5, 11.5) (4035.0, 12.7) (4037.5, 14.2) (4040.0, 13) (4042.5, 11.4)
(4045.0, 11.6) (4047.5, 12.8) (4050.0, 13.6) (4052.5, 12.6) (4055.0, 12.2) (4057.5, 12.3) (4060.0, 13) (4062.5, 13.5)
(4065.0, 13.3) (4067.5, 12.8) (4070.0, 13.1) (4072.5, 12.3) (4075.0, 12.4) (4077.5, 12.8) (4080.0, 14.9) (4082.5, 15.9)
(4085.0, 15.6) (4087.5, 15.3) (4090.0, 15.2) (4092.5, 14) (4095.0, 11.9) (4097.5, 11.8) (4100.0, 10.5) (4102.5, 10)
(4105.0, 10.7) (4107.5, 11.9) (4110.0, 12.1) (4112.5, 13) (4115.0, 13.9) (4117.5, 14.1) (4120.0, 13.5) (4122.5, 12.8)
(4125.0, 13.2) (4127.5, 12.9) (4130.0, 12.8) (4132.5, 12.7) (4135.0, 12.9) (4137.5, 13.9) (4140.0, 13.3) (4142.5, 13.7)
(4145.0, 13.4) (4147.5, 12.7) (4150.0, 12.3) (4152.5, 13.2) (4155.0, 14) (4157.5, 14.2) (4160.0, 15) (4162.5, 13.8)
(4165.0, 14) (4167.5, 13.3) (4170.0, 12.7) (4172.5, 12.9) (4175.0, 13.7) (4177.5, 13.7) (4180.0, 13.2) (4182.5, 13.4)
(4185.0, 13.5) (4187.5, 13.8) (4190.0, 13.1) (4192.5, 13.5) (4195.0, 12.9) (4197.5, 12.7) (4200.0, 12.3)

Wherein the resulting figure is 0.71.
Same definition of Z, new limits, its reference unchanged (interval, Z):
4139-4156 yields 0.49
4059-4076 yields 0.59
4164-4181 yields 0.38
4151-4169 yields 0.91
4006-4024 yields 0.78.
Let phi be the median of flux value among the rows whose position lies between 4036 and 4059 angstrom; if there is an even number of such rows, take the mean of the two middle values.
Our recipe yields 12.6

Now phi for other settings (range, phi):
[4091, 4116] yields 11.9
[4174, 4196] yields 13.5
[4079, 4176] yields 13.3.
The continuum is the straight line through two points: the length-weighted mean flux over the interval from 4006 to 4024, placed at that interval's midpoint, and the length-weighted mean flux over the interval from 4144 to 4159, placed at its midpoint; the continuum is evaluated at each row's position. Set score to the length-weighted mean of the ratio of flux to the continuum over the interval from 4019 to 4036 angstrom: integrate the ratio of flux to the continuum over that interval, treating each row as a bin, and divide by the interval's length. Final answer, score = 0.95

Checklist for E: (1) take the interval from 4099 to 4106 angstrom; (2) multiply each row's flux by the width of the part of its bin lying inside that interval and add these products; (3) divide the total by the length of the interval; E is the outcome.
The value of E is 10.4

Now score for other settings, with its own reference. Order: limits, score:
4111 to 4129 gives 0.99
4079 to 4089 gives 1.13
